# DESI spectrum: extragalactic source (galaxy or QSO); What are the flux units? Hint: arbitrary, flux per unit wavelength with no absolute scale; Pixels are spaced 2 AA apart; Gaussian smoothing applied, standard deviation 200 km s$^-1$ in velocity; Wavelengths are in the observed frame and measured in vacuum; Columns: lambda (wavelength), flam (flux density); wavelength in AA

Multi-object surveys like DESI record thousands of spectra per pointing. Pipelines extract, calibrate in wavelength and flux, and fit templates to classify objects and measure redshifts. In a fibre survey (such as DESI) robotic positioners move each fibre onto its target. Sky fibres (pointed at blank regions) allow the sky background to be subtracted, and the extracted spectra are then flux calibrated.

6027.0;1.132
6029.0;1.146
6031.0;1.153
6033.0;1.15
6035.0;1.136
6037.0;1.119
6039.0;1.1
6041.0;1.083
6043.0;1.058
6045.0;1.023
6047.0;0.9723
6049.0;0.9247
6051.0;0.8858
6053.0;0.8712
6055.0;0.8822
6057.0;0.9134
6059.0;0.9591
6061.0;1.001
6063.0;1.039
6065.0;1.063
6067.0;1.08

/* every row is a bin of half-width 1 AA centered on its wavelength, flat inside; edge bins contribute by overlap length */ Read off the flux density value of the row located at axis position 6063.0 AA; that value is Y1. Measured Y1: 1.039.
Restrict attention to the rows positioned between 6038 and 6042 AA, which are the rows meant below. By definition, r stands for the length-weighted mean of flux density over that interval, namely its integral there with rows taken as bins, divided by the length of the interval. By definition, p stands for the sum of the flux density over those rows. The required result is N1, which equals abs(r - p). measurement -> 1.09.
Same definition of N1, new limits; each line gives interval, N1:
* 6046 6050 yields 0.95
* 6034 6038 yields 1.13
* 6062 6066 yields 1.05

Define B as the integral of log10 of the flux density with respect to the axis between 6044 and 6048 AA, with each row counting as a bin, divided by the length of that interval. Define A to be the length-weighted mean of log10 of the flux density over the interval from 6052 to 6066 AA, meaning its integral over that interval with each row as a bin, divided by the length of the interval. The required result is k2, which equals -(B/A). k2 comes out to -0.06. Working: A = -0.02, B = 0.00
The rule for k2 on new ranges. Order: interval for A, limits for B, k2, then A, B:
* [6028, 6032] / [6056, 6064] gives 0.17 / 0.06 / -0.01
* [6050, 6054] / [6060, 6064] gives 0.15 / -0.06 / 0.01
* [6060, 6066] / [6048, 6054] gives 3.36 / 0.01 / -0.05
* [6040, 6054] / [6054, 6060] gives -2.91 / -0.01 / -0.04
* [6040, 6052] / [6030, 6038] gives 11.38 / 0.00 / 0.06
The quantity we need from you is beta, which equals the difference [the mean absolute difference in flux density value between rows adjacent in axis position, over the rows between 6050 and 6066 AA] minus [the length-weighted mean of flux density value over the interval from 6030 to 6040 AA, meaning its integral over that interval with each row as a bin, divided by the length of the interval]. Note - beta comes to -1.10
